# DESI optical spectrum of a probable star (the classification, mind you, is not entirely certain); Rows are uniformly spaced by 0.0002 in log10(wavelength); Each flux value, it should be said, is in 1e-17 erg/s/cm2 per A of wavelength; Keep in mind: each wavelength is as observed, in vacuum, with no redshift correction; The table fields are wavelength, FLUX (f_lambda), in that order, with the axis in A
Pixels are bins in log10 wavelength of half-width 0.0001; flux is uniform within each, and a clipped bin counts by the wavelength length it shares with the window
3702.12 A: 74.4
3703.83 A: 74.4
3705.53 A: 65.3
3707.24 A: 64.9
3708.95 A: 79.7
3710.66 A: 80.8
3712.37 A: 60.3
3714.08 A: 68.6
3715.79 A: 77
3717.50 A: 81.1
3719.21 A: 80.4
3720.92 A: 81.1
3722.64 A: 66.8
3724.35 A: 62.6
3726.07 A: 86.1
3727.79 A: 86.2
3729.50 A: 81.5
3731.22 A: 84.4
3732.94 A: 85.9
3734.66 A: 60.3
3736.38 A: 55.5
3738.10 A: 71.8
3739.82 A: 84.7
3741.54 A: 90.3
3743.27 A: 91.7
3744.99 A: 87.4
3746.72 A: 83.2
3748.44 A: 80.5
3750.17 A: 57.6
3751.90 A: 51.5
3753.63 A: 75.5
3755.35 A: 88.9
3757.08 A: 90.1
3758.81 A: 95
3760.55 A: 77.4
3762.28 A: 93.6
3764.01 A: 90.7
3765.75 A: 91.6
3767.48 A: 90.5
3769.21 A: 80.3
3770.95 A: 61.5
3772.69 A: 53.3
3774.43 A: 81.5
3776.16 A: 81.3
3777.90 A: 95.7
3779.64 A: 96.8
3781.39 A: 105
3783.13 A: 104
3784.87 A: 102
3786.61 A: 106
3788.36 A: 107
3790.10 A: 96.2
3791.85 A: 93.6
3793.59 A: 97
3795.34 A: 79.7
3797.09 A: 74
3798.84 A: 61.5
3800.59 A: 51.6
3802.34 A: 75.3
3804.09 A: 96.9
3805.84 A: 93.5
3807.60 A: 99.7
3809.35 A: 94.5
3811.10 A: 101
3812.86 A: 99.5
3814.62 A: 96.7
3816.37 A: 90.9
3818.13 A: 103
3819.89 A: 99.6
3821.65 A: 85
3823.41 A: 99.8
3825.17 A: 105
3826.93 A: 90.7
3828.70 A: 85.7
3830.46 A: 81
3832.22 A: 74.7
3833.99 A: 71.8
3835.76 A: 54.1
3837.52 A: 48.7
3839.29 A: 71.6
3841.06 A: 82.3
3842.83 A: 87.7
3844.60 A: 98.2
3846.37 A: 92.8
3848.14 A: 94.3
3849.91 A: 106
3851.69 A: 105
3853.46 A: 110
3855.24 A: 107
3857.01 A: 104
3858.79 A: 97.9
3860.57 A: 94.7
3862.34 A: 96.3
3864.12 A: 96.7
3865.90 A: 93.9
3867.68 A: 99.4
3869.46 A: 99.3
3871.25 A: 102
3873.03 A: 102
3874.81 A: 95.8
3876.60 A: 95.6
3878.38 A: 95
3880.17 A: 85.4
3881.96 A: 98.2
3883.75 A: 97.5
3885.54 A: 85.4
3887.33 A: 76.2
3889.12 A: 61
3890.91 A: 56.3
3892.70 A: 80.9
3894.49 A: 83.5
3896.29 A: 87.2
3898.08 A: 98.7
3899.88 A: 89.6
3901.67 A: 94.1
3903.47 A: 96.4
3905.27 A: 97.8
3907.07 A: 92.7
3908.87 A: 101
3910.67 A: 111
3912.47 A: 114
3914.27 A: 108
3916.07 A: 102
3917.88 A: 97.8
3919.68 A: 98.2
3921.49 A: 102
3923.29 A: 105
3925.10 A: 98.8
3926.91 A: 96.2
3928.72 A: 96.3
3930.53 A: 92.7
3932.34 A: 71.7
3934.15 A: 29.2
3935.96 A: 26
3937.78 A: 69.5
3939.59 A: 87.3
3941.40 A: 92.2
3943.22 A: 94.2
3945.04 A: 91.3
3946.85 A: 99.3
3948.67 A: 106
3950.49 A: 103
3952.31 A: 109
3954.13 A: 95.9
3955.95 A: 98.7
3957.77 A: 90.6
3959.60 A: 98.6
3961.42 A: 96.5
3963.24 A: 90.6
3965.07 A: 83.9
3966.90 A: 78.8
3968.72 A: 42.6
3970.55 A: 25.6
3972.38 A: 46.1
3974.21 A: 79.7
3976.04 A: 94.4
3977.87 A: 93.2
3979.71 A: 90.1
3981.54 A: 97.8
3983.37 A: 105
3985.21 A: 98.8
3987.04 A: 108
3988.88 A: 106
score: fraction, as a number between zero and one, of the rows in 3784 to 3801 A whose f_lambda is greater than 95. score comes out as 0.5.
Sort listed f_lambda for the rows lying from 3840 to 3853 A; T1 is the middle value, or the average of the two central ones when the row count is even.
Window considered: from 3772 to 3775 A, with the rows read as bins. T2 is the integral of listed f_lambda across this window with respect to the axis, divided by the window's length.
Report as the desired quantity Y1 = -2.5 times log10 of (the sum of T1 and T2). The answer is -5.52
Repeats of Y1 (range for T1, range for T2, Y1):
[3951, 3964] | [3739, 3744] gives -5.67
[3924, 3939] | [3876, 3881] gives -5.60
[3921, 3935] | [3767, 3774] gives -5.56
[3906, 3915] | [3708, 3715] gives -5.64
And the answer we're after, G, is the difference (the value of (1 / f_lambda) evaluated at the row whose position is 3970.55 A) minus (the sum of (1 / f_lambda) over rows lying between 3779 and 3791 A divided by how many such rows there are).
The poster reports 0.0293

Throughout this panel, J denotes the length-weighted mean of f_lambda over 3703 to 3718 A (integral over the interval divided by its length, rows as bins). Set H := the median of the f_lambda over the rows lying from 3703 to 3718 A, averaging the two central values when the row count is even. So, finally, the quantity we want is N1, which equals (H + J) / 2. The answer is 73.3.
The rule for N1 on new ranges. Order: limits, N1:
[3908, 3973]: 91.9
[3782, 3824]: 94.4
